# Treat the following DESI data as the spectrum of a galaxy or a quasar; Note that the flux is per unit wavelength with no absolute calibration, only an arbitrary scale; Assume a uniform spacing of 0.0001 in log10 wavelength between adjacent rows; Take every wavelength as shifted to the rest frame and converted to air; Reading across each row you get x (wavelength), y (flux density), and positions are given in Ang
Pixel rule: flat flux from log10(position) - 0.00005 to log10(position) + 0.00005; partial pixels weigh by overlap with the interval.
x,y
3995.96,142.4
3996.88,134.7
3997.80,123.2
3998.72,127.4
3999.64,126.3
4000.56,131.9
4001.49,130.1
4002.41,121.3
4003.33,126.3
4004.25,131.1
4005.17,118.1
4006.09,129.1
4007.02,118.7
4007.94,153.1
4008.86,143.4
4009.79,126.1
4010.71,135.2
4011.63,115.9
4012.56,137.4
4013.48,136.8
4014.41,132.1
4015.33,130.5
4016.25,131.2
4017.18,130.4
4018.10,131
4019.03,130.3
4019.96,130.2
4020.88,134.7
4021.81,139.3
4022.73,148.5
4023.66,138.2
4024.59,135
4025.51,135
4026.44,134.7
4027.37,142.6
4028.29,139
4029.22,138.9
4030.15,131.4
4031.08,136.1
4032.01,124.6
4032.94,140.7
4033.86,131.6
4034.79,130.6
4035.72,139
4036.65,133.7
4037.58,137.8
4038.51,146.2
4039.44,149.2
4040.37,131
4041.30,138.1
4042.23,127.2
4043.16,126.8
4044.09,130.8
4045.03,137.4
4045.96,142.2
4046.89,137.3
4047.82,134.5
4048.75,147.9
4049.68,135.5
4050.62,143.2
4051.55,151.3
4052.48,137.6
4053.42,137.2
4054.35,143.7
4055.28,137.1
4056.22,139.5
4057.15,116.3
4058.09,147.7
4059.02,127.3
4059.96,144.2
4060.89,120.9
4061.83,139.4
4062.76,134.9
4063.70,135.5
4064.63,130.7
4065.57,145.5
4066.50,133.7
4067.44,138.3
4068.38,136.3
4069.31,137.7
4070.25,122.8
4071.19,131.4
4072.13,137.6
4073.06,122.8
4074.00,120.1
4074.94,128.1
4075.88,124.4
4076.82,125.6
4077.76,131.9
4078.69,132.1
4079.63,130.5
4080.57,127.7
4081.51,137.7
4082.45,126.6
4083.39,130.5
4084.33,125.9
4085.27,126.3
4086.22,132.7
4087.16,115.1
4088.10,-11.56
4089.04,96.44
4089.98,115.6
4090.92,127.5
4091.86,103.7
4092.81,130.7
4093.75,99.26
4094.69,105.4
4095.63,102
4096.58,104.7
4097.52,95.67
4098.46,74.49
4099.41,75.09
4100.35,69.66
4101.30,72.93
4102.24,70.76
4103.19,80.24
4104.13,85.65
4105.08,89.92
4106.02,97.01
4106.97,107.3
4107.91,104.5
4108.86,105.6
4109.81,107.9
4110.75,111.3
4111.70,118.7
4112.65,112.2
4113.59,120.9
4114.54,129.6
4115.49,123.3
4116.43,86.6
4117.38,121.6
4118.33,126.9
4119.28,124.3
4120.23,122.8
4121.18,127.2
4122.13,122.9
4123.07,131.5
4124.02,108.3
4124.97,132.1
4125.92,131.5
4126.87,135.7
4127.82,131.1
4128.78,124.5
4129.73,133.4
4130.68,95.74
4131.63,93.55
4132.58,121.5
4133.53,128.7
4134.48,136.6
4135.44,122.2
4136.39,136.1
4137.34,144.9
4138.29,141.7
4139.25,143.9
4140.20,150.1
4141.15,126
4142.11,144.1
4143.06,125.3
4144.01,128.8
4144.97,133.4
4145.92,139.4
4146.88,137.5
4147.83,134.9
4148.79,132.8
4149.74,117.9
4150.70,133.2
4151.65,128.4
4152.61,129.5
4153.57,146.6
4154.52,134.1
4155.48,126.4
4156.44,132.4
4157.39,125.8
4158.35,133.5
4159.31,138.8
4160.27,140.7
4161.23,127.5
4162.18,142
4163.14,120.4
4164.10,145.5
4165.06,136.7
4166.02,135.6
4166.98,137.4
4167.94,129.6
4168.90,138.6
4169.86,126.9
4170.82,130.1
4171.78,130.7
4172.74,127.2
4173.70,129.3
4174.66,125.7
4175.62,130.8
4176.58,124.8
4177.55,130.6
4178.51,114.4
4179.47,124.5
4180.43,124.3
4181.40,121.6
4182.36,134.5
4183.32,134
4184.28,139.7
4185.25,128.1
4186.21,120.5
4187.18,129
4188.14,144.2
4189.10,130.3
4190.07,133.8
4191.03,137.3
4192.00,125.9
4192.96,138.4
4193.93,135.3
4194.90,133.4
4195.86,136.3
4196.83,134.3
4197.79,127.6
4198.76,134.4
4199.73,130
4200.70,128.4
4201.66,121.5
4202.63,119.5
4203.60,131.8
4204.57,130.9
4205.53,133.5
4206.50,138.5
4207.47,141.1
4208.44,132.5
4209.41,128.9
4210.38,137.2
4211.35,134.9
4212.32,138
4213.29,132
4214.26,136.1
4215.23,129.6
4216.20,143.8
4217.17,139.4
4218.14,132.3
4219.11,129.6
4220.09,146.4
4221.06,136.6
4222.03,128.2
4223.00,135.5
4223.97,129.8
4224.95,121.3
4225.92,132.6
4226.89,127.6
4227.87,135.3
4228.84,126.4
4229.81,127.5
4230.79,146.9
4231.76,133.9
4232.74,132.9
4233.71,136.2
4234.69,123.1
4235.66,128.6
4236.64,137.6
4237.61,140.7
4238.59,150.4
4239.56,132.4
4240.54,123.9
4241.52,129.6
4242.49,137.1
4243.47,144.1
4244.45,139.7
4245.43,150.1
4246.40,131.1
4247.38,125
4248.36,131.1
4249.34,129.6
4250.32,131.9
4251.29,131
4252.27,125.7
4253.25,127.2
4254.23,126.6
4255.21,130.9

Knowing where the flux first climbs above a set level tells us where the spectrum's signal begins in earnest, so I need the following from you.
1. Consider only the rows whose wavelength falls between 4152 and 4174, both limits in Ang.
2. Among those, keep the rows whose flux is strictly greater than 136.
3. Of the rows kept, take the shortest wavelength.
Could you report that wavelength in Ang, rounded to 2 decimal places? 4153.57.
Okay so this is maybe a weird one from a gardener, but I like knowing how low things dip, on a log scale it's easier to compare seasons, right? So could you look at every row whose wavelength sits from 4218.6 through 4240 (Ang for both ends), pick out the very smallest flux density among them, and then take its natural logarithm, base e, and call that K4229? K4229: 4.798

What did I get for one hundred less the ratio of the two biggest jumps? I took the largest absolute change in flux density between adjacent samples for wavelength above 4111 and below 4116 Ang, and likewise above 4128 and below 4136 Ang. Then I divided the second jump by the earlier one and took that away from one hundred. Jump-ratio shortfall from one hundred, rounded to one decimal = 95.7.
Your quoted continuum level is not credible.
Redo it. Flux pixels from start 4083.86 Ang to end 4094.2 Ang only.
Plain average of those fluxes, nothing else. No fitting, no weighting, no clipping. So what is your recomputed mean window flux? 106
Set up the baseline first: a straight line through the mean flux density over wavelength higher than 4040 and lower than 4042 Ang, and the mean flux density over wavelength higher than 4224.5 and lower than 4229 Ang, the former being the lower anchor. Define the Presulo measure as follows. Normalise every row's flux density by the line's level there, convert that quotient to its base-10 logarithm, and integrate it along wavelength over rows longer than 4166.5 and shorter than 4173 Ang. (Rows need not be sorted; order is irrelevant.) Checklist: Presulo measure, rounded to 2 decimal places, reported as 0.02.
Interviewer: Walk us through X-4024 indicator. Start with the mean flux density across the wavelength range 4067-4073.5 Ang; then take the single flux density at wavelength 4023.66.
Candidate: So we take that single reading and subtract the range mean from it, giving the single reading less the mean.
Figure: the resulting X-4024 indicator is 6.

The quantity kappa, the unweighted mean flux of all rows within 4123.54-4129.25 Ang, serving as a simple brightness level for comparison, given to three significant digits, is 127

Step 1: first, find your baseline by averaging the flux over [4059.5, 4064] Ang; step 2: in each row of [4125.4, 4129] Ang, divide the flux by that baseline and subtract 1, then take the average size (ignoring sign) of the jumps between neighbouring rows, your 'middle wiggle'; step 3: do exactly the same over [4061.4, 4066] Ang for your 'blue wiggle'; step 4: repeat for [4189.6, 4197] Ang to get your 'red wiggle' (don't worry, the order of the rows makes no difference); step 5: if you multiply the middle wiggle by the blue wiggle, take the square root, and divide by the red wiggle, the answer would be 1.1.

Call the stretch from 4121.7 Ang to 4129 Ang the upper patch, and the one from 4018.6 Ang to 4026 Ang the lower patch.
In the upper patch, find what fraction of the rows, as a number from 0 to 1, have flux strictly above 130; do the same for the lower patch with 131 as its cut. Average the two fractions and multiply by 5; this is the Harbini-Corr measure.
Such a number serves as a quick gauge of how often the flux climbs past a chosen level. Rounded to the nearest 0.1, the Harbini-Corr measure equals 3.4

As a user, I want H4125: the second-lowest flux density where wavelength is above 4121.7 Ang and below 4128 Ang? 122.9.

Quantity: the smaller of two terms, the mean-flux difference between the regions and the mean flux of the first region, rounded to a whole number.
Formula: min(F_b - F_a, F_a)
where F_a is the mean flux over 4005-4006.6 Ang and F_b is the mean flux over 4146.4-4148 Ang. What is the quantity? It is 13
